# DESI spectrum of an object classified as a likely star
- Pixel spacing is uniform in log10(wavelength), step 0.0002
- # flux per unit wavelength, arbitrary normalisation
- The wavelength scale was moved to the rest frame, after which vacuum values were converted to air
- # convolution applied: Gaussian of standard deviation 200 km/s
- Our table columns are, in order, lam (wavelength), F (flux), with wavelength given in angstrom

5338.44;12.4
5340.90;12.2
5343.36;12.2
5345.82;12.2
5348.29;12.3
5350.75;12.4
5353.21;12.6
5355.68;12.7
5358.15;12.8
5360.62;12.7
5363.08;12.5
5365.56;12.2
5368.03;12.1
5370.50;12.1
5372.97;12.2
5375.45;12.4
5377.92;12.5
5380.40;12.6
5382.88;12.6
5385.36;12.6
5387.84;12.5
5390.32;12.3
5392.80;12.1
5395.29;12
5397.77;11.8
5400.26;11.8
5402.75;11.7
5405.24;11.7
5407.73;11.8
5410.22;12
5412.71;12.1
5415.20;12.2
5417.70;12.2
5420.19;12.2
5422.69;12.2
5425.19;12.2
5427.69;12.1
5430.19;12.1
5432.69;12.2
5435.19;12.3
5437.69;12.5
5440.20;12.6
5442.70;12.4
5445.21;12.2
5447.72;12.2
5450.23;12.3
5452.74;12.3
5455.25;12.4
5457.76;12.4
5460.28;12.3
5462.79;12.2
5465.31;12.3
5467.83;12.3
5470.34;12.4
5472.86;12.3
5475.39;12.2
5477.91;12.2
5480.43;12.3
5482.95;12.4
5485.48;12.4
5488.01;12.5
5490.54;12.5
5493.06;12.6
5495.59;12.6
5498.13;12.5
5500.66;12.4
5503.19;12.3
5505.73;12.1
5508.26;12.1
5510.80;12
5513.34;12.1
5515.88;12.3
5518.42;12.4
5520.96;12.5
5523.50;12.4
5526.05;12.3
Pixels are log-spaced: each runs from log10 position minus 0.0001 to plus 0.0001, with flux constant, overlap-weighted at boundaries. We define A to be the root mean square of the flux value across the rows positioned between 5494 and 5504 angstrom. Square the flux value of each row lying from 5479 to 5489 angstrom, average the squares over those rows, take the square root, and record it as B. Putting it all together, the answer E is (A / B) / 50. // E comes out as 0.0201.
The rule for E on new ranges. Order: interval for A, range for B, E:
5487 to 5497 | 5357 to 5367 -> 0.0200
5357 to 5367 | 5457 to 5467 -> 0.0204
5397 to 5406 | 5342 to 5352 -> 0.0191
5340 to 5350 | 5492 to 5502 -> 0.0195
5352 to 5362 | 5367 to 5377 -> 0.0208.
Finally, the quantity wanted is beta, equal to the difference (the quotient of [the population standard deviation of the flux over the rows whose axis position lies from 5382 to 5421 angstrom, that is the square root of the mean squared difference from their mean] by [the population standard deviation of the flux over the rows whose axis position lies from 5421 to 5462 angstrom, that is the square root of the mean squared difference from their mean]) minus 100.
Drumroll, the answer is -97.8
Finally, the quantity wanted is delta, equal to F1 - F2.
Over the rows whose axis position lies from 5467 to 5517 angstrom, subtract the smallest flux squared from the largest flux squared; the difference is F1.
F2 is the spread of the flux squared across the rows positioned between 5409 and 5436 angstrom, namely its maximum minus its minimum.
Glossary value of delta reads 7.5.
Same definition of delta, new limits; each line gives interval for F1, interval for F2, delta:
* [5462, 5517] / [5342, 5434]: -12.2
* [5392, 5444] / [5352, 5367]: 6.9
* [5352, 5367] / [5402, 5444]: -6.9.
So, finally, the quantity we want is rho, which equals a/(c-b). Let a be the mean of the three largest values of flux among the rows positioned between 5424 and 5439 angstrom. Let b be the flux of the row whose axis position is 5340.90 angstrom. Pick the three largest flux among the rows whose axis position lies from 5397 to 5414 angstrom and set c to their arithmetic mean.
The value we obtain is -53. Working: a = 12.3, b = 12.2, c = 12.0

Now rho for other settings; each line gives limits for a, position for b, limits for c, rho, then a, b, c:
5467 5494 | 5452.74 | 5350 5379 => 29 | 12.5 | 12.3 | 12.7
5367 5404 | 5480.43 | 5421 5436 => -189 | 12.6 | 12.3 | 12.2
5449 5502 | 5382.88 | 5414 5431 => -31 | 12.6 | 12.6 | 12.2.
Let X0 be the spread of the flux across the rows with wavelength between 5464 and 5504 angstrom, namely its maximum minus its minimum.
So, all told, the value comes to 0.40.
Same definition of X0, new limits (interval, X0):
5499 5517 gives 0.40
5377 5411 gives 0.90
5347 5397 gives 0.80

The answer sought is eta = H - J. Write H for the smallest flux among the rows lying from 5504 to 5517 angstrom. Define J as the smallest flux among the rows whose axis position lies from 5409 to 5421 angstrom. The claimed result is 0.00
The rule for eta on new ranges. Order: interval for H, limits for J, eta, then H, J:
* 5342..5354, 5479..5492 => -0.10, 12.2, 12.3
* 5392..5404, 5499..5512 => -0.30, 11.7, 12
